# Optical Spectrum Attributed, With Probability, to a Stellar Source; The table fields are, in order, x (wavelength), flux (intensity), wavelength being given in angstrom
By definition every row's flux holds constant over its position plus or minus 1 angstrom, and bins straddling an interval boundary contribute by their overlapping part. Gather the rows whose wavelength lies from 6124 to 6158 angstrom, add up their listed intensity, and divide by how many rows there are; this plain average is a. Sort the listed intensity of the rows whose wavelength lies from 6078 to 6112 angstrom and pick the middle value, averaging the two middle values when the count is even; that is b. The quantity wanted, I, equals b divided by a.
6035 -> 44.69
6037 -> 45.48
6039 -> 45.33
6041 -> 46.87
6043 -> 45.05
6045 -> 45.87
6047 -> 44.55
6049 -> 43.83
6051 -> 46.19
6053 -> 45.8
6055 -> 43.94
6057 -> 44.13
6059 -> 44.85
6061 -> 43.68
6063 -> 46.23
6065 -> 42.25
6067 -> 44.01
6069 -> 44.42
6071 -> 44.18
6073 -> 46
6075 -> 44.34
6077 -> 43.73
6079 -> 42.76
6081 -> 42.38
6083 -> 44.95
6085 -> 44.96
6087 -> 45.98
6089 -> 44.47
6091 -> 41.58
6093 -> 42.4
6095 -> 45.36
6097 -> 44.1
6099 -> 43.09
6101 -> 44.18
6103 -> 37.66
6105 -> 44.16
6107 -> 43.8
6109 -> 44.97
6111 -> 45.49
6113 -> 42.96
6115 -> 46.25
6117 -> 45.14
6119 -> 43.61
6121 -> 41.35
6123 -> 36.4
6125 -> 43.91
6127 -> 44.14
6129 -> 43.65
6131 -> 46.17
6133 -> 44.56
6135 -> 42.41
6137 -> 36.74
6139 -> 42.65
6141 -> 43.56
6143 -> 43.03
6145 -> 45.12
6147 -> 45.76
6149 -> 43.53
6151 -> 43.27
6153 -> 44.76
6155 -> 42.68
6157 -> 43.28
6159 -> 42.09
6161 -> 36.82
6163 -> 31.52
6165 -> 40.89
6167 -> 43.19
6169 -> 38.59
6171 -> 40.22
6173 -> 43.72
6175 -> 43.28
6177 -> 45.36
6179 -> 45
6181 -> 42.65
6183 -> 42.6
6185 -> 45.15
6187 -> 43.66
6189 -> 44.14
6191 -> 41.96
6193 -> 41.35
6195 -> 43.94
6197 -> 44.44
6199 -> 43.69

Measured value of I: 1.02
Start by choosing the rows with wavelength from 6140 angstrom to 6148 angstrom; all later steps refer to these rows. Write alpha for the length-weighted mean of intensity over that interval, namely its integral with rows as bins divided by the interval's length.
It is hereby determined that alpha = 44.4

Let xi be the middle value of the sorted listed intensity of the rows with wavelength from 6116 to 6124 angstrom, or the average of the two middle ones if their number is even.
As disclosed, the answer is 42.5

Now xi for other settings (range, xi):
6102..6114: 44.0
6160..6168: 38.9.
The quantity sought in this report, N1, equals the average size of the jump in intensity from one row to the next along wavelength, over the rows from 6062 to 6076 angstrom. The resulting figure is 1.6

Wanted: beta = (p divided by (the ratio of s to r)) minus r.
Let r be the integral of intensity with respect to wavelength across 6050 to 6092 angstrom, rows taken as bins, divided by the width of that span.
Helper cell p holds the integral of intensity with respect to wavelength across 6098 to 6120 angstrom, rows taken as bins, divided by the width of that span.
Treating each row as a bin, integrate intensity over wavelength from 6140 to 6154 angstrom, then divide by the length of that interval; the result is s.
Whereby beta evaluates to -0.4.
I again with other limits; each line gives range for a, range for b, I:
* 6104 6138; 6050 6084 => 1.02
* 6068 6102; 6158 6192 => 0.97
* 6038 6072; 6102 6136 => 0.98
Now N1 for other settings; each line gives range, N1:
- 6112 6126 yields 3.4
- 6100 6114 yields 2.9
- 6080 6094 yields 1.5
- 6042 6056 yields 1.2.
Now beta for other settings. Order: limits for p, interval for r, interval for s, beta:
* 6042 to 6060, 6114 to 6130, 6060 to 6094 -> 0.9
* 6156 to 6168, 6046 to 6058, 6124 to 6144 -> -3.6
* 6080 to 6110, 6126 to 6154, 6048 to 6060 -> -1.2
